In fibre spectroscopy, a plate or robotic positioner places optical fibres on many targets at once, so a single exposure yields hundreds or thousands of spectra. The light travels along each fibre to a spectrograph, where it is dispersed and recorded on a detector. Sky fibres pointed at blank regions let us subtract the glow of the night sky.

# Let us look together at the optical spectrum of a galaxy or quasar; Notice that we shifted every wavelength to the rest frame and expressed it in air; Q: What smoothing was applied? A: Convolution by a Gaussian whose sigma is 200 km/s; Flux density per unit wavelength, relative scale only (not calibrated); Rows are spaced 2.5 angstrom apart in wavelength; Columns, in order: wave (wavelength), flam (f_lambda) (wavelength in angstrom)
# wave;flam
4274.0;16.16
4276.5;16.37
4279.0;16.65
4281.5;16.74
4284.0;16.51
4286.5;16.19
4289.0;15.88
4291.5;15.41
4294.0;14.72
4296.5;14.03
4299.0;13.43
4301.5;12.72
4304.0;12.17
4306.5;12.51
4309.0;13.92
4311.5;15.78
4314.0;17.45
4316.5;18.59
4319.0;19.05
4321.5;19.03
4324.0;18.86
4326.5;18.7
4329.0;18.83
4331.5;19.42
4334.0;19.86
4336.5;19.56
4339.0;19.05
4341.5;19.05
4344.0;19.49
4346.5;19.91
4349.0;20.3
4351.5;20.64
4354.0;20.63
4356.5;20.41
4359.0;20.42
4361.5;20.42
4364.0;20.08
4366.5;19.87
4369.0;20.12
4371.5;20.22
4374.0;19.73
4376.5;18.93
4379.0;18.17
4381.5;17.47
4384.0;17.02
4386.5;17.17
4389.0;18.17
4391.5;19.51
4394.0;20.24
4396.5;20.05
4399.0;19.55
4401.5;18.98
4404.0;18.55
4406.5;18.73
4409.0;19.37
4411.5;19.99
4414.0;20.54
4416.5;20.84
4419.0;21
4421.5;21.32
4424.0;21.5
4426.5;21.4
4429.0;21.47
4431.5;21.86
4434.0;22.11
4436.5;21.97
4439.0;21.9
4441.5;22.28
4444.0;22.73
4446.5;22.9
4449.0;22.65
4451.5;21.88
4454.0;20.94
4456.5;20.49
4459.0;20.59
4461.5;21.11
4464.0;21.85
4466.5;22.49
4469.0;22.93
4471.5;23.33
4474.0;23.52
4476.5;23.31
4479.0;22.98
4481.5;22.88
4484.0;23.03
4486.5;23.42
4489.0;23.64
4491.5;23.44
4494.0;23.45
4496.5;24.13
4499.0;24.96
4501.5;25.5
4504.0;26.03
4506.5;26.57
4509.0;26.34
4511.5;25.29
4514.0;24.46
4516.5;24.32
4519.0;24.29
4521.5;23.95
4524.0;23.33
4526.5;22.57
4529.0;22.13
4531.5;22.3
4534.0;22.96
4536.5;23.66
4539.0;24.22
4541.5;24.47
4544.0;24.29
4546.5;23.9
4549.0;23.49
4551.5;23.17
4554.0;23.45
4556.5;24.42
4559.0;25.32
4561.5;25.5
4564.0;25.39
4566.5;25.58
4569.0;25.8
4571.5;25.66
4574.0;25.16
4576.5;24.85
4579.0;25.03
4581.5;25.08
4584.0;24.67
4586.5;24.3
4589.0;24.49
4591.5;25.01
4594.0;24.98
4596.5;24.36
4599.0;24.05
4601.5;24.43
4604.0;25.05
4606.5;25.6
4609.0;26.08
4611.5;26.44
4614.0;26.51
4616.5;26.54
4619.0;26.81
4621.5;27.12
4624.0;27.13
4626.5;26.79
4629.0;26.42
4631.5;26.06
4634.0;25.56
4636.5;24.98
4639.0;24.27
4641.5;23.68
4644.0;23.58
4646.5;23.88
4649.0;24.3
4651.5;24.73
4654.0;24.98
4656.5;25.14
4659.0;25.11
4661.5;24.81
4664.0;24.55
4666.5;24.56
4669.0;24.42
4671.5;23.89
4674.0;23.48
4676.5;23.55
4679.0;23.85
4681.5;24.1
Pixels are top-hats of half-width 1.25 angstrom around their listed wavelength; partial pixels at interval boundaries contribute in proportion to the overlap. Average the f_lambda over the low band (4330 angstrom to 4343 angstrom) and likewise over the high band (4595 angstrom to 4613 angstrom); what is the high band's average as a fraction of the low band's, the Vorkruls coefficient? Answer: 1.3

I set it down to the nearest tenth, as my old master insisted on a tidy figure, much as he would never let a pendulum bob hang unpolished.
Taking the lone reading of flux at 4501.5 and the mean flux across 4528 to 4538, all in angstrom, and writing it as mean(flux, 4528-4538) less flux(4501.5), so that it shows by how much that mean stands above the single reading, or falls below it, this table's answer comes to -2.7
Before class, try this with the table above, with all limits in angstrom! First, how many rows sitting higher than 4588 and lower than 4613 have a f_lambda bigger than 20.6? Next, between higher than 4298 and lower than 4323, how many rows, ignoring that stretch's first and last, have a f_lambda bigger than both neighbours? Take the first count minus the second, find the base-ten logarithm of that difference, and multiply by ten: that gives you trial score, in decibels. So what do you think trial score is 9.5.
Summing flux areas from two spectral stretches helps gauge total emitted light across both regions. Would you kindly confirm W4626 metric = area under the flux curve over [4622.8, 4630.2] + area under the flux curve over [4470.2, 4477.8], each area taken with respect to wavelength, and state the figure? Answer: 376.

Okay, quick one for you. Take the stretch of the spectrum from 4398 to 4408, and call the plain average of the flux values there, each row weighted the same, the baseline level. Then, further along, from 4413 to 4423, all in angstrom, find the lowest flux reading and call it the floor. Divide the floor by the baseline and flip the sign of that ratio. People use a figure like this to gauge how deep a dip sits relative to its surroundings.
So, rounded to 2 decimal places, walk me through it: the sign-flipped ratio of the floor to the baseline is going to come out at -1.08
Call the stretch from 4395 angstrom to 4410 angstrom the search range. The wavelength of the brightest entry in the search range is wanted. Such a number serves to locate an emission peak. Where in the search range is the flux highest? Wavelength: 4396.5 angstrom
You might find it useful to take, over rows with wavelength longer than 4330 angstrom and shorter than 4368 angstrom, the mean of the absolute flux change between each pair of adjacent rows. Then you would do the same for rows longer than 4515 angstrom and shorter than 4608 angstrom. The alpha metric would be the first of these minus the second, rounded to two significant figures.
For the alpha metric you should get -0.13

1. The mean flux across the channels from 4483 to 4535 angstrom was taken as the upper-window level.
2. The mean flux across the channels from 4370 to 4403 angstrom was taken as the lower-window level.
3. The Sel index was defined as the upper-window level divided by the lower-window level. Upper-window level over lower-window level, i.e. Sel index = 1.28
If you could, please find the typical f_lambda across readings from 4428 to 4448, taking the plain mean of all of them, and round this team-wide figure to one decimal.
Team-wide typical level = 22.2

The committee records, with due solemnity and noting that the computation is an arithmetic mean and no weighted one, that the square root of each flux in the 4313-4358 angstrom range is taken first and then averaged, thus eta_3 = 4.40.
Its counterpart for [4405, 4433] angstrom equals 4.55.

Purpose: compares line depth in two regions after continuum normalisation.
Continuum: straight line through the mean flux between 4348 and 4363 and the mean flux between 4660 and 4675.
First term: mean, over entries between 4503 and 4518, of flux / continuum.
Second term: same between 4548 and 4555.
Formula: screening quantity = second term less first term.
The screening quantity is -0.12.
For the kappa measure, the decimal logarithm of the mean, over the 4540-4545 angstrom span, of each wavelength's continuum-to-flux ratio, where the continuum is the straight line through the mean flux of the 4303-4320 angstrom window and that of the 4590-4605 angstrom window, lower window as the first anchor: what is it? -0.03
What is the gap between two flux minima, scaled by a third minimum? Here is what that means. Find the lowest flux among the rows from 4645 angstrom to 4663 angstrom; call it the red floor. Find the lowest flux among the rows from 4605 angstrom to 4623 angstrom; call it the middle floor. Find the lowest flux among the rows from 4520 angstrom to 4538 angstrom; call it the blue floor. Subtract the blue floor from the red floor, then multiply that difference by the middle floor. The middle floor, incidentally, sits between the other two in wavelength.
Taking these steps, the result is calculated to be 45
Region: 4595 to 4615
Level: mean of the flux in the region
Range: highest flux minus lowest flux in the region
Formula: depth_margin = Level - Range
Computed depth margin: 23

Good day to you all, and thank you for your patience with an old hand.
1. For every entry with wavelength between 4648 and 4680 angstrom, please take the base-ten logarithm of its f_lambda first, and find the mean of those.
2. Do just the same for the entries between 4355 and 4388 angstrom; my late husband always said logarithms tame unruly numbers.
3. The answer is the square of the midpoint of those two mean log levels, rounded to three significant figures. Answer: 1.78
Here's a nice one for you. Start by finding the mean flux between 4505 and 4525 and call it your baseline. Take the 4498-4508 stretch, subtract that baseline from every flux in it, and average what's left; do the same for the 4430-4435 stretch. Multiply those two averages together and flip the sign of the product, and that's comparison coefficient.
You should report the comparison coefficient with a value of 2.7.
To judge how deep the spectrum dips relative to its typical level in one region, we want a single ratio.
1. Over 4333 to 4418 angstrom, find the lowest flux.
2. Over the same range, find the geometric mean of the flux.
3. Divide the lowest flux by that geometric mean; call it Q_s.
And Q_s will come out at 0.874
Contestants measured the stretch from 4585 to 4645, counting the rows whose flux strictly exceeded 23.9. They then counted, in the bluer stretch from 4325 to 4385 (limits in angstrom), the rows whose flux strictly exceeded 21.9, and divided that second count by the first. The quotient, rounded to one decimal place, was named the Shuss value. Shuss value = 0.0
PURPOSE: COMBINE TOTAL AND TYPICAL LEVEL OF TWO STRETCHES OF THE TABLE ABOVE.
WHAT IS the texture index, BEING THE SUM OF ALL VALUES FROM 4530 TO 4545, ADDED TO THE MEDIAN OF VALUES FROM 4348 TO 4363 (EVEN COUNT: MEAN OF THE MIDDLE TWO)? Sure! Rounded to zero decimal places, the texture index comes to 162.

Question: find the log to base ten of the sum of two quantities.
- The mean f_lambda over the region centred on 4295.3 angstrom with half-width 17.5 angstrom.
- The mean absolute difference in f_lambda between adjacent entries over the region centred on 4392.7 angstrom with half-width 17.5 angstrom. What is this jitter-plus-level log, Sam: 1.19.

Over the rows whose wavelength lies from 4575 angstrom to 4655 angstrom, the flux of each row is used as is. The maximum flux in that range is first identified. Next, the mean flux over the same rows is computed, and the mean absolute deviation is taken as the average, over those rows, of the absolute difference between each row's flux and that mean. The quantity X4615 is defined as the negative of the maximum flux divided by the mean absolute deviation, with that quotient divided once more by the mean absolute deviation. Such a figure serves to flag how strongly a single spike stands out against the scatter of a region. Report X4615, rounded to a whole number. -35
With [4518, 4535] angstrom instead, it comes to -54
